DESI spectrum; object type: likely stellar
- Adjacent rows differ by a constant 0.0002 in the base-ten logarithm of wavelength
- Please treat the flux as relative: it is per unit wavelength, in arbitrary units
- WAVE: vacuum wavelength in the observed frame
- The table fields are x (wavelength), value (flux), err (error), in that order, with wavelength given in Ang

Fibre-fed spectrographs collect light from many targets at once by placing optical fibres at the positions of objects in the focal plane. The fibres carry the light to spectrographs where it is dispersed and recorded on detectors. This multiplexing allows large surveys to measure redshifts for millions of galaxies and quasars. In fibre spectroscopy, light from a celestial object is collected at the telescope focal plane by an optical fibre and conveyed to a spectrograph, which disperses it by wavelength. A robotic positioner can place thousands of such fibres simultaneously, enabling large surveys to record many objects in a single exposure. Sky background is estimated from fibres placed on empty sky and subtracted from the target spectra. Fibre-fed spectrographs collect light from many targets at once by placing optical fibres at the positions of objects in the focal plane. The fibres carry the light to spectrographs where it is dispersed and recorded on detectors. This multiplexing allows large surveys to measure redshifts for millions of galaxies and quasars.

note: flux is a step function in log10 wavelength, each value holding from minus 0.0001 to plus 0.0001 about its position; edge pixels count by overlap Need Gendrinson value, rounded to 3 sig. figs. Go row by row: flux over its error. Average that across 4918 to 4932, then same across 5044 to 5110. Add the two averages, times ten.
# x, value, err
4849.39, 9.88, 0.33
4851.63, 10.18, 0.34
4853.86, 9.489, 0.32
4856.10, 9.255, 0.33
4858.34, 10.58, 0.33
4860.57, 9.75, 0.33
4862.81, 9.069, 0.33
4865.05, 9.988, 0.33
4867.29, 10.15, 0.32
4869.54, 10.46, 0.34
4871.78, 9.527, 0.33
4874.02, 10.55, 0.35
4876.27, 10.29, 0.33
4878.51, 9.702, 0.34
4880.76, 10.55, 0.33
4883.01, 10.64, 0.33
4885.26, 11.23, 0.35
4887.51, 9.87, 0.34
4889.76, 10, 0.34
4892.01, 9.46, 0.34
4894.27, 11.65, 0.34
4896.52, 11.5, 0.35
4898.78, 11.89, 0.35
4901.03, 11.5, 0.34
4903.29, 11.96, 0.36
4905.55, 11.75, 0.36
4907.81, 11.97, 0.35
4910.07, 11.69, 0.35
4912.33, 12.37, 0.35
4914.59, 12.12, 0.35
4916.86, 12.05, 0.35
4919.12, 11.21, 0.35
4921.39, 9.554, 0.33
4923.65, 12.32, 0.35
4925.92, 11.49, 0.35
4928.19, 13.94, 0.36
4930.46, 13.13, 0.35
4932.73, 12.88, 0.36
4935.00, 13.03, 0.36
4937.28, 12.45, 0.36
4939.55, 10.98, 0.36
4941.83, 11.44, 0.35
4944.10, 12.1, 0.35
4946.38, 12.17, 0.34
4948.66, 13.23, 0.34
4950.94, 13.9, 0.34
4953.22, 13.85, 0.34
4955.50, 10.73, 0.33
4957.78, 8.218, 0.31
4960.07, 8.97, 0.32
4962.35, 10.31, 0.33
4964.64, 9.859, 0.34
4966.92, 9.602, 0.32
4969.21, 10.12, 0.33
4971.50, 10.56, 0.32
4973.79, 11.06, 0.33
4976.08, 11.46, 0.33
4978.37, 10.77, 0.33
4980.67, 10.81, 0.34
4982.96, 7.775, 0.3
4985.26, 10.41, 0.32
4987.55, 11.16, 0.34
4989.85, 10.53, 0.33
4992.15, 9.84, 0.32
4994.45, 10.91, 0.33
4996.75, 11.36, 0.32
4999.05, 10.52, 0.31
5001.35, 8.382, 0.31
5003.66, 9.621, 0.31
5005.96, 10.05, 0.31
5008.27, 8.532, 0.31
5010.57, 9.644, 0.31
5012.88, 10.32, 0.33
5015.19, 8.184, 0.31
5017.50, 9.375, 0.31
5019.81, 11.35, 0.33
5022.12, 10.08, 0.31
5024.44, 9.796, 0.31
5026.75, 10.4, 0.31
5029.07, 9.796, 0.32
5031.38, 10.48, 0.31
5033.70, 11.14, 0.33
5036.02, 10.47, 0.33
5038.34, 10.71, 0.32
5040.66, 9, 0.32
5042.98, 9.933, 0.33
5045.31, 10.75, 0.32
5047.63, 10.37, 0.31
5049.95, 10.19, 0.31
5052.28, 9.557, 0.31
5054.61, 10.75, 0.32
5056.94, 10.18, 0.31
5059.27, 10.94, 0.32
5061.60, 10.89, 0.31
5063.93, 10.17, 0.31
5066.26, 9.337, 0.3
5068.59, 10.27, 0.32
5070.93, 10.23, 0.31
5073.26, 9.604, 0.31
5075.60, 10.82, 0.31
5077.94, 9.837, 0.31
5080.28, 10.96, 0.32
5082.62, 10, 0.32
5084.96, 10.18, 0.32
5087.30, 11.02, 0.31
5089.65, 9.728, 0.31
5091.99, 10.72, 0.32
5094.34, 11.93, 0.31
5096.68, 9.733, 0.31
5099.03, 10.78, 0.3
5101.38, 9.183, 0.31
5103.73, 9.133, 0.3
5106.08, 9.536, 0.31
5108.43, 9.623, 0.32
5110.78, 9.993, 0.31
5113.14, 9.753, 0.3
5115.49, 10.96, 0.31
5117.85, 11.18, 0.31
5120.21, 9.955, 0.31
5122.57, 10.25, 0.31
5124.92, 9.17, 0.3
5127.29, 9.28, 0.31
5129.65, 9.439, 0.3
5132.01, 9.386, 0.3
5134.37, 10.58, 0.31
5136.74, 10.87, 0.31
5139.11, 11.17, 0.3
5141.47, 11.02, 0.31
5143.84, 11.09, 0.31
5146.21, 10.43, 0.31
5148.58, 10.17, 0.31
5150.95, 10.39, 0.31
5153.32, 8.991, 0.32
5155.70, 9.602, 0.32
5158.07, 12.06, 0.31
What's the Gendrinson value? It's 670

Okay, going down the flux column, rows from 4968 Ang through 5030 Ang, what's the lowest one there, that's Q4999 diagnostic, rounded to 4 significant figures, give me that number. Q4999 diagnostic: 7.775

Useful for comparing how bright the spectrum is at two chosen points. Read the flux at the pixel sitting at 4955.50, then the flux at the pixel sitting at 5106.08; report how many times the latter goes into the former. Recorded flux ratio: 1.13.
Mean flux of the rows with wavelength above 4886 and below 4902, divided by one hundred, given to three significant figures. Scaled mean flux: 0.108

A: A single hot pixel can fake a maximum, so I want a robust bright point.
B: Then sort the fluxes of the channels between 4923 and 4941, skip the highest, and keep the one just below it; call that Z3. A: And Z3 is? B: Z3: 13.13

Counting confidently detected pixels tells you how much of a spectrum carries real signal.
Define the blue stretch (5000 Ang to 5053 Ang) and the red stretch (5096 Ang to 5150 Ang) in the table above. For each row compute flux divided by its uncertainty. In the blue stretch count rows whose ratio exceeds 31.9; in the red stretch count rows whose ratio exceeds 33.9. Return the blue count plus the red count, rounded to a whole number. 18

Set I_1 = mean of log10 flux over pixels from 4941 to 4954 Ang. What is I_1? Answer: 1.11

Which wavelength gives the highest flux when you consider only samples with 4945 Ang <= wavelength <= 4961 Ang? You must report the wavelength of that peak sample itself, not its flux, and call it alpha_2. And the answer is 4950.94 Ang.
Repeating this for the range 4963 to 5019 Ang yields 4976.08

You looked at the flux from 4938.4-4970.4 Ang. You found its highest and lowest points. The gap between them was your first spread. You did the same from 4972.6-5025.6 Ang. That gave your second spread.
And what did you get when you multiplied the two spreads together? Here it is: 21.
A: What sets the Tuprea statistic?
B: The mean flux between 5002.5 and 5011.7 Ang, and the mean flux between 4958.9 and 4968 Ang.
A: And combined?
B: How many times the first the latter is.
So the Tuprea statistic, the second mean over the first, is 1.02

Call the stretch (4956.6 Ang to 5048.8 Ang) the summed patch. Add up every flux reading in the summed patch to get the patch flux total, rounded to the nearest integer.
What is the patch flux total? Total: 403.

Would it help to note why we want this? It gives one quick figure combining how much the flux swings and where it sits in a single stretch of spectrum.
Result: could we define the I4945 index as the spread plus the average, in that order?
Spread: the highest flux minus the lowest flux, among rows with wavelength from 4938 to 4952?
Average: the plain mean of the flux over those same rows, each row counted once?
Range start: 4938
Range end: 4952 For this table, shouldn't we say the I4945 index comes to 15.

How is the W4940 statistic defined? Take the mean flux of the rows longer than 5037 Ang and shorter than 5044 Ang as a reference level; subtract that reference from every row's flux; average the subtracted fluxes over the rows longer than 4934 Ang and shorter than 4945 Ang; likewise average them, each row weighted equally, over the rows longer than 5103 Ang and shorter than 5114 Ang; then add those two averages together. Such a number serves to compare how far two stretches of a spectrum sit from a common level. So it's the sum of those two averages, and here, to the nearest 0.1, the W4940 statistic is 1.8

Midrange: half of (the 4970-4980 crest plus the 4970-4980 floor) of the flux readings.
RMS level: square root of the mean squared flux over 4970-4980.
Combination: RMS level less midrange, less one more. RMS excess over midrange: -1.0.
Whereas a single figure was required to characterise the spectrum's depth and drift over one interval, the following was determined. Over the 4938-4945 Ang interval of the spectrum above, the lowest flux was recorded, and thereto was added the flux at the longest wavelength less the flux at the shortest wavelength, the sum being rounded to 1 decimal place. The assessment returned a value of 12.1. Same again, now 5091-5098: 8.7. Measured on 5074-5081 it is 10.0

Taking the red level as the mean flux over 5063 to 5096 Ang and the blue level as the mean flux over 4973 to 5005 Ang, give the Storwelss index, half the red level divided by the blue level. 0.501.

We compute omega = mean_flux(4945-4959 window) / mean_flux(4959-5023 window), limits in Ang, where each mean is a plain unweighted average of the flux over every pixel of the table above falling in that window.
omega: 1.19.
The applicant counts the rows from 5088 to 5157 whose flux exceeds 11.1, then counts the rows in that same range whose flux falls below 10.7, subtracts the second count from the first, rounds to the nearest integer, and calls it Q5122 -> -17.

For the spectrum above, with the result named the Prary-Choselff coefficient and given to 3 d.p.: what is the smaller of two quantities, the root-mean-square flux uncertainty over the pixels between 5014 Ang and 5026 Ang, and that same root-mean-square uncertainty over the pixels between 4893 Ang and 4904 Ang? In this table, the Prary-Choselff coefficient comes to 0.314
